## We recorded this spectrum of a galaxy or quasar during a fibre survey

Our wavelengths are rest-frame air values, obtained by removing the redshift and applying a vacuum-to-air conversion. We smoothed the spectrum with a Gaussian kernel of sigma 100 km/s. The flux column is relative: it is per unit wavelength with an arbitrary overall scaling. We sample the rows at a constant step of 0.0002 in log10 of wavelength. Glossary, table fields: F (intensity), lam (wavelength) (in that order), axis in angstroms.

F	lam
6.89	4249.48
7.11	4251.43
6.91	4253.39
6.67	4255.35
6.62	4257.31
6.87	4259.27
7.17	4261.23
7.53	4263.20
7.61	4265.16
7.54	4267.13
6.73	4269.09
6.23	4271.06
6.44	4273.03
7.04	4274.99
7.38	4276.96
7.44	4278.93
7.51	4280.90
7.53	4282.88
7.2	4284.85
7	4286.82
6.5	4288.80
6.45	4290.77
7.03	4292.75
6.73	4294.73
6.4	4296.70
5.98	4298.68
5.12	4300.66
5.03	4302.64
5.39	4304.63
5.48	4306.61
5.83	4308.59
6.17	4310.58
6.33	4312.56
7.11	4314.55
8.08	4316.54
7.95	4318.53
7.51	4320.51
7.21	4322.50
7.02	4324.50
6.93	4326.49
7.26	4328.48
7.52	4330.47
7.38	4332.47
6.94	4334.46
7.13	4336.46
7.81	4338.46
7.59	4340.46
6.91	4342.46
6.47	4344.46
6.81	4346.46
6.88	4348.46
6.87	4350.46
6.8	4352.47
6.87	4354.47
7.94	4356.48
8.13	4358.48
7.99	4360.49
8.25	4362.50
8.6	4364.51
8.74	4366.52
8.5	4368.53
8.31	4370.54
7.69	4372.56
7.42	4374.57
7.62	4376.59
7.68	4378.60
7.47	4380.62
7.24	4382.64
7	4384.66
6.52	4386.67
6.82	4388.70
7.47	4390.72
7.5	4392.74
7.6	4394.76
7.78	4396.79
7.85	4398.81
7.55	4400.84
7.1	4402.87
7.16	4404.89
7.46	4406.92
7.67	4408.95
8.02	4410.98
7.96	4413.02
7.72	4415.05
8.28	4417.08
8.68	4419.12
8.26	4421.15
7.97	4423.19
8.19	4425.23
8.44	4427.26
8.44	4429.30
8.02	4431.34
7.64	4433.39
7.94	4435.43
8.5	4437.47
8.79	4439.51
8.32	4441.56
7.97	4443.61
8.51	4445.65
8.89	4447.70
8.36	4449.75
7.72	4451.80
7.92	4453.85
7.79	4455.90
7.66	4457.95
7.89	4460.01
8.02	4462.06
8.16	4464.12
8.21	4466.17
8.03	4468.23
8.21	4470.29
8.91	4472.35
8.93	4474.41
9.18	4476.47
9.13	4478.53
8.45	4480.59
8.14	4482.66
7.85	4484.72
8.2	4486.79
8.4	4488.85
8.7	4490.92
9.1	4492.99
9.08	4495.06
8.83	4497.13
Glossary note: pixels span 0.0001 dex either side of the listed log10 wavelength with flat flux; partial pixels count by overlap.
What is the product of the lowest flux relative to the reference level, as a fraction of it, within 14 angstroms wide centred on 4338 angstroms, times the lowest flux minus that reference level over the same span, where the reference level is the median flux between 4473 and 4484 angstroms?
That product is -1.78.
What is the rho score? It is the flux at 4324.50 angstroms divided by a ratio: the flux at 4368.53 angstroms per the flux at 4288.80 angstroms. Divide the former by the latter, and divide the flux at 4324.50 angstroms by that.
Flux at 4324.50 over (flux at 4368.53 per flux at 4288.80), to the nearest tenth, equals 5.4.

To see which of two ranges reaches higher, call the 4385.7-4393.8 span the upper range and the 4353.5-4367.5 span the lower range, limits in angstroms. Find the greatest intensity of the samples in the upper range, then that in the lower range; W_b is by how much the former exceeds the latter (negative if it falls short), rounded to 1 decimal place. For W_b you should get -1.2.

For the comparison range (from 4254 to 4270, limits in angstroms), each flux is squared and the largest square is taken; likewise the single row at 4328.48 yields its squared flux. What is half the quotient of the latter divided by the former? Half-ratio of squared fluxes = 0.46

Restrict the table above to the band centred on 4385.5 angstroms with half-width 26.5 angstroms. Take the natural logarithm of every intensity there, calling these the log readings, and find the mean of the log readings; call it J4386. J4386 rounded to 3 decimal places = 2.033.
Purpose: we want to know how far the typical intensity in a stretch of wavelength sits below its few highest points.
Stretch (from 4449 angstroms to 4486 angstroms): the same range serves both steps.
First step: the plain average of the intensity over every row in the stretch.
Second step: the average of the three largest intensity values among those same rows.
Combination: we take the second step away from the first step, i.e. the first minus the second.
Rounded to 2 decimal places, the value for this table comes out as -0.83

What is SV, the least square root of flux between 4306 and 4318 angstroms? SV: 2.3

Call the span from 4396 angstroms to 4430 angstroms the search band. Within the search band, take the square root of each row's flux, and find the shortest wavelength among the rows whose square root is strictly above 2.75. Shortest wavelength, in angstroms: 4396.79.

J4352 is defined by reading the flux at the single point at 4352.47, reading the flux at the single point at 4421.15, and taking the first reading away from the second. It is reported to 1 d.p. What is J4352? 1.5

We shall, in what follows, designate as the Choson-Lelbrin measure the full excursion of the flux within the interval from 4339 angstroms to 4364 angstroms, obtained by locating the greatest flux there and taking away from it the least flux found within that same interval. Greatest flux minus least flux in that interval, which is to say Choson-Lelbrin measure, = 1.8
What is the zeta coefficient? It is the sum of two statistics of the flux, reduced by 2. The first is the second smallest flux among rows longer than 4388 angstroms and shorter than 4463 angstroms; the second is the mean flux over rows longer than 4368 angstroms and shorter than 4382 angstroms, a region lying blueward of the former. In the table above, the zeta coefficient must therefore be 12.9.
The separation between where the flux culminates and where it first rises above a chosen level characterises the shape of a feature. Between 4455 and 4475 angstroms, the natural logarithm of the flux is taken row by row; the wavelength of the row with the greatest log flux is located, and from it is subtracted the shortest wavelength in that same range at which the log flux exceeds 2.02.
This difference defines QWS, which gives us 18.5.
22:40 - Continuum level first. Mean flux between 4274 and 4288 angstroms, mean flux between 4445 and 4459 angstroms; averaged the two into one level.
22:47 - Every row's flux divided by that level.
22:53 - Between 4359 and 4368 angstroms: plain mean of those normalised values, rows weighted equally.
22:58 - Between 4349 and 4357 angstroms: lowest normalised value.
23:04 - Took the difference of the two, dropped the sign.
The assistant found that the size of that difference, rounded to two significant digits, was 0.21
